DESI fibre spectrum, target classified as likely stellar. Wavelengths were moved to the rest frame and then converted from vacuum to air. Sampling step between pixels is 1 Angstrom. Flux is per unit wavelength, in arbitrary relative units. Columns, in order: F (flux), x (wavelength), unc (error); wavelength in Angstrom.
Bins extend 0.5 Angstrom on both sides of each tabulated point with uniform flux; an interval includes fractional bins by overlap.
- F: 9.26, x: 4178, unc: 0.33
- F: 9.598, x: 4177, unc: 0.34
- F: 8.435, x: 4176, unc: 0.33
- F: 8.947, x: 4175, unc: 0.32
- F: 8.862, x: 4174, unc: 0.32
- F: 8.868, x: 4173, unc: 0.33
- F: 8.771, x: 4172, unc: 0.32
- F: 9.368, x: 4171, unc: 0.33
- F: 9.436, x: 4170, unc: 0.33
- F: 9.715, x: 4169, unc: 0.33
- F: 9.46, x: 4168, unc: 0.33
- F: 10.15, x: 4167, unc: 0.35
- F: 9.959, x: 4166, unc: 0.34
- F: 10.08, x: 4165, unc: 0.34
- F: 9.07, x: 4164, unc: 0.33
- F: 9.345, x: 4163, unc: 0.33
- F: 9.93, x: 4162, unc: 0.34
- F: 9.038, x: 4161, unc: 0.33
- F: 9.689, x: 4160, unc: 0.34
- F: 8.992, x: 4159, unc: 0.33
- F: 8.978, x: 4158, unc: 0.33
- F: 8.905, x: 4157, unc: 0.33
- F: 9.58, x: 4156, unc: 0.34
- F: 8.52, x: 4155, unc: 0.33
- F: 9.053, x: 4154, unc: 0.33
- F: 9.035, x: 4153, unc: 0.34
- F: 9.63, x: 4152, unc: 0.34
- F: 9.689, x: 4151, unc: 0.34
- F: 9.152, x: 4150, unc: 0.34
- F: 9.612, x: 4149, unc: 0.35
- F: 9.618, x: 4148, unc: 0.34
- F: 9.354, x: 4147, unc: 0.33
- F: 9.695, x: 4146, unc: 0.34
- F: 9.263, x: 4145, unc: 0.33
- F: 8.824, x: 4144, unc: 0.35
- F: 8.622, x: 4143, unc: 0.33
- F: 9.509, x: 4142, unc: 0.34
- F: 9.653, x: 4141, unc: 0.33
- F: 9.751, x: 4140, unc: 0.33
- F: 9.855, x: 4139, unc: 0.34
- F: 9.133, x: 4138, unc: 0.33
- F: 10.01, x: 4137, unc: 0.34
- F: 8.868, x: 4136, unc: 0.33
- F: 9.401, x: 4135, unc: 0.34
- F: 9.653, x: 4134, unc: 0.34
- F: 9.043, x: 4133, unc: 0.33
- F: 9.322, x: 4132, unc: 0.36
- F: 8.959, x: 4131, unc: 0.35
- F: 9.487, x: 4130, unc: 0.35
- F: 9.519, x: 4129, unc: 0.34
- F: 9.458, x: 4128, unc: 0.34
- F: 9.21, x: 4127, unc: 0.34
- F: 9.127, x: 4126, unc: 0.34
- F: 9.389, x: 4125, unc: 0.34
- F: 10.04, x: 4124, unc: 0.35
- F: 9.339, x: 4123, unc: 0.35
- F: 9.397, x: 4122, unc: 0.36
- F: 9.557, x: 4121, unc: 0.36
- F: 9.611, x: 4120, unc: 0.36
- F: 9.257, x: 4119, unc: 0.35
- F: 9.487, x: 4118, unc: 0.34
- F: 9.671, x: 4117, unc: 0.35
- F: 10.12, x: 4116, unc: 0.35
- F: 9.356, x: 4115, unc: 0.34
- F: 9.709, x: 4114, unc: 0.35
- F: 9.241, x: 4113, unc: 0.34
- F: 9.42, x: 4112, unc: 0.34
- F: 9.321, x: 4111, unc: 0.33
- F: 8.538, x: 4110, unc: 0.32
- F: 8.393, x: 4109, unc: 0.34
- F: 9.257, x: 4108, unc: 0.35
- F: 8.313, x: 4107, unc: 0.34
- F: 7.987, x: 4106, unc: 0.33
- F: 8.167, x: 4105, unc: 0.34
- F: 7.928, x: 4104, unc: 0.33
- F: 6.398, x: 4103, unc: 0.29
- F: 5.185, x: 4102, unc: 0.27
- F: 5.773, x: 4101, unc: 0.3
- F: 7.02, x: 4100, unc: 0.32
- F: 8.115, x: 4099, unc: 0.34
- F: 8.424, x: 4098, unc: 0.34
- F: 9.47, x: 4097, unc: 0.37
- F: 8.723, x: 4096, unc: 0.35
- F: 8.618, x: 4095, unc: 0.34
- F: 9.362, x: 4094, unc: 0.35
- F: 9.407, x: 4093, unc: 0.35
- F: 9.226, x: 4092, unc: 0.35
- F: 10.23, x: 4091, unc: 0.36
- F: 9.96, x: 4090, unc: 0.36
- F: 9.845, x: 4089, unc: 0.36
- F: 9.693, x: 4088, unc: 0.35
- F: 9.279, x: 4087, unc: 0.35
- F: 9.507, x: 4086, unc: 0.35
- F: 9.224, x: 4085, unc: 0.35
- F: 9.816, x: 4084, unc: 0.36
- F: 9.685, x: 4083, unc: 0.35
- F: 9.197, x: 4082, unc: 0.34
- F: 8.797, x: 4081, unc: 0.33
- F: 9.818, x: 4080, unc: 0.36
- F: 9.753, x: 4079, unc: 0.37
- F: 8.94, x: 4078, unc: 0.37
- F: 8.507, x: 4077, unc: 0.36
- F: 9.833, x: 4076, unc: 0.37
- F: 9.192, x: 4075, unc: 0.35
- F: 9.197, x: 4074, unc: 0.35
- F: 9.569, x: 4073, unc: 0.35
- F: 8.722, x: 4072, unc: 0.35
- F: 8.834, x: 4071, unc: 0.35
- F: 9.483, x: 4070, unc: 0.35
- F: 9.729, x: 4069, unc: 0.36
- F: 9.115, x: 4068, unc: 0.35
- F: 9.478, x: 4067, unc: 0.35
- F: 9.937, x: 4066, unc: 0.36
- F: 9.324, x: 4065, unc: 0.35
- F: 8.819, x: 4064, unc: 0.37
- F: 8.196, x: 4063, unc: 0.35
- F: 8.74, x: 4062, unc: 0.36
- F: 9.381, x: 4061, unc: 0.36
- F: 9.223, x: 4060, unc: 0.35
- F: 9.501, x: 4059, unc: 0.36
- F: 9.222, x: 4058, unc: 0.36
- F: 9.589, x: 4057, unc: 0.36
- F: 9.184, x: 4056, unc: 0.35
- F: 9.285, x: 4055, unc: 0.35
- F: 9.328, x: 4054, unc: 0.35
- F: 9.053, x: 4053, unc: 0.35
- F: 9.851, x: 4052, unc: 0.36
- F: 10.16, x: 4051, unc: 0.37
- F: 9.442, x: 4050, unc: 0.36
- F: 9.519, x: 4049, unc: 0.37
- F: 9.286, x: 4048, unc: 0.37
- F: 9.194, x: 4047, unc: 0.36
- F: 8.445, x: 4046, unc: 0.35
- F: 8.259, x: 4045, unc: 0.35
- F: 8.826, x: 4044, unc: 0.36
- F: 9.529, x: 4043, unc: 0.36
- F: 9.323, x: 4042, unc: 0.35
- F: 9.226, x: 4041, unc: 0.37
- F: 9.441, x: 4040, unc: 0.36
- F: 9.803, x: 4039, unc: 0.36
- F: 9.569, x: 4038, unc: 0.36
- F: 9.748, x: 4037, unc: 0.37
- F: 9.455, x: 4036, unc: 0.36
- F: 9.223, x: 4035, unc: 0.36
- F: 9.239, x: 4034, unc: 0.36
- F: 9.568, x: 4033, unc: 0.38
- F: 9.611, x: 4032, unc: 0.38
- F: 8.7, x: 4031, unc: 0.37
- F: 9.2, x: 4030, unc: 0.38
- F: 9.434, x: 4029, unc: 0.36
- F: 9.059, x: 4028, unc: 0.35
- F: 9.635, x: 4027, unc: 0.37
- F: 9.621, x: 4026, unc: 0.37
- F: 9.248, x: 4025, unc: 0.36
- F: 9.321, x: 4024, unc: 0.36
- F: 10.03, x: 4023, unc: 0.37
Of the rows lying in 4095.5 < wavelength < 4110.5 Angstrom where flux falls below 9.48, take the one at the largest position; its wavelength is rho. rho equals 4110 Angstrom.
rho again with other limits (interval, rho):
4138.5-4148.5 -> 4147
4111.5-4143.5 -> 4143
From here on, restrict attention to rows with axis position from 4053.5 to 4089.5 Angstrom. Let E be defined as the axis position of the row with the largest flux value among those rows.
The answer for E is 4066 Angstrom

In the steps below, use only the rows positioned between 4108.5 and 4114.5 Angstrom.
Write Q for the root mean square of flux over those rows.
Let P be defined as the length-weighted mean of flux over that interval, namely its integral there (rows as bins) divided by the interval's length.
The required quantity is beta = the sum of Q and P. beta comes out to 18.2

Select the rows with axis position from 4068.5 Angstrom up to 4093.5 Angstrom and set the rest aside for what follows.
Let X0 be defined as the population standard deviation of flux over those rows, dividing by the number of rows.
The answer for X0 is 0.43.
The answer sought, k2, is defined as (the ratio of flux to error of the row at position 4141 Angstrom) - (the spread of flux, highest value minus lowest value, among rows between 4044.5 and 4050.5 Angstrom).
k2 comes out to 28.0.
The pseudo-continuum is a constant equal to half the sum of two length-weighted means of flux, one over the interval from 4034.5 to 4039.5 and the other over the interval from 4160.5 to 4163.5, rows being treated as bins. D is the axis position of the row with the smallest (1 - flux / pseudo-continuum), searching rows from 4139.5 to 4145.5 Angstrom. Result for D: 4140 Angstrom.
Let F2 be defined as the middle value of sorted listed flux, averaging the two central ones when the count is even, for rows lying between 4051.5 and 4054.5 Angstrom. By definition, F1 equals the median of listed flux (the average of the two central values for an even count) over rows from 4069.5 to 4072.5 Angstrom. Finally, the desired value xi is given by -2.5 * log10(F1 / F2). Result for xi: 0.06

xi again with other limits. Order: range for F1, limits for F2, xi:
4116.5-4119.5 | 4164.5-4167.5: 0.07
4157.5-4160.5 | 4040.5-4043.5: 0.04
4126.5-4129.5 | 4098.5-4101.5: -0.32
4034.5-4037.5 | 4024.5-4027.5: 0.02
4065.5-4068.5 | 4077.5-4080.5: 0.03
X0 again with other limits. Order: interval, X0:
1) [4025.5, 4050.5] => 0.38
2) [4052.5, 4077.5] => 0.40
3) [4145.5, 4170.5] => 0.40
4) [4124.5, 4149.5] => 0.33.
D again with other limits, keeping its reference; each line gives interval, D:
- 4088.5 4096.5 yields 4091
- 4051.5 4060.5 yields 4052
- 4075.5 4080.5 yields 4076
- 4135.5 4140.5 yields 4137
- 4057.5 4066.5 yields 4066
